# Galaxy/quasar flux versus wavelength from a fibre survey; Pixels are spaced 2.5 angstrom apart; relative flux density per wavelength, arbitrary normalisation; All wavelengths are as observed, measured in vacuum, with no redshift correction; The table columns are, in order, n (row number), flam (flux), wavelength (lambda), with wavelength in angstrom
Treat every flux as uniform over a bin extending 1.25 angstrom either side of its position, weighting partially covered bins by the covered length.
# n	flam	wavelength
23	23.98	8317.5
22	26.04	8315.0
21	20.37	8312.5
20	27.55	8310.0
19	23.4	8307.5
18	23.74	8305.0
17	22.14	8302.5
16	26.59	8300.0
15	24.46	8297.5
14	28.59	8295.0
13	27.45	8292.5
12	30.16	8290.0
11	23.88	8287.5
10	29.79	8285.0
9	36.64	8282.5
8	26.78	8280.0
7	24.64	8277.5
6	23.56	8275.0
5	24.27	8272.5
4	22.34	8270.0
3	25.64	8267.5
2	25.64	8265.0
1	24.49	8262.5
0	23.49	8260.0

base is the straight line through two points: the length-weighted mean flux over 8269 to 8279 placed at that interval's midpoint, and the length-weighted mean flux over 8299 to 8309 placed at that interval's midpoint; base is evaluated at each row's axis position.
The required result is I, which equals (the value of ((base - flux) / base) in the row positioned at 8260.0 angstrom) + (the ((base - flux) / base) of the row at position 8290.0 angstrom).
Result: -0.25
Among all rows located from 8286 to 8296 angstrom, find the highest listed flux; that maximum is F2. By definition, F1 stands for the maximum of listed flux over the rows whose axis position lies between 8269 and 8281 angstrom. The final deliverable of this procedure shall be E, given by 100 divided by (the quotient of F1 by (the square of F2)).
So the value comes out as 3397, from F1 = 26.78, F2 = 30.16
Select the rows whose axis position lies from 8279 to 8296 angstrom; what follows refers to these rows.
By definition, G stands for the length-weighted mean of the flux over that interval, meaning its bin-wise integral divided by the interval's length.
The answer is 29.1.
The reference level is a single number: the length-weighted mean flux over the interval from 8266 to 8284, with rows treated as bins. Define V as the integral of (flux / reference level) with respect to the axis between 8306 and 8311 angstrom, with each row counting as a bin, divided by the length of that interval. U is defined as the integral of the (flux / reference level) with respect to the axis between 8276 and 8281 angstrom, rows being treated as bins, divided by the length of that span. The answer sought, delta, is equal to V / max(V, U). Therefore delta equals 0.99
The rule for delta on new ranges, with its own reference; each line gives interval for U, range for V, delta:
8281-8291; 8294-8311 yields 0.84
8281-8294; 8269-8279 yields 0.81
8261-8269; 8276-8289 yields 1.00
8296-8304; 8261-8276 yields 0.99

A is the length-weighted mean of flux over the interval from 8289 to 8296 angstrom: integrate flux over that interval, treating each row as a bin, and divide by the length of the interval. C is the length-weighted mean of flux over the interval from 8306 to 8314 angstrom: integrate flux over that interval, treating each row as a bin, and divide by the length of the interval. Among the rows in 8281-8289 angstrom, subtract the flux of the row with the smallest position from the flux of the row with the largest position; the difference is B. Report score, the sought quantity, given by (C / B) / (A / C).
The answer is -2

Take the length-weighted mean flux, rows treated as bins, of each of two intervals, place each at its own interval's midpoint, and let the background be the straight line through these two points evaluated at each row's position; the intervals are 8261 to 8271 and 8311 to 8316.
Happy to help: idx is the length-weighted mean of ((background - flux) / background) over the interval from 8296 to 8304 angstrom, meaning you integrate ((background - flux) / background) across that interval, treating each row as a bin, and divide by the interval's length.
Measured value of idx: -0.04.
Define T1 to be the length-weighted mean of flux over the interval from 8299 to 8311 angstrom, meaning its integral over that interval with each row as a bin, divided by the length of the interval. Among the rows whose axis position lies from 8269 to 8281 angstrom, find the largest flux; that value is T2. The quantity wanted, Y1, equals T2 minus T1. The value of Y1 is 2.2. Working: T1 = 24.6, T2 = 26.78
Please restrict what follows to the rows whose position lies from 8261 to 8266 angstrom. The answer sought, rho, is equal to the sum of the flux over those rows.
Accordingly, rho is 50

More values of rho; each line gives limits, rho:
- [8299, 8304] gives 49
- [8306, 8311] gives 51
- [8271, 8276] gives 48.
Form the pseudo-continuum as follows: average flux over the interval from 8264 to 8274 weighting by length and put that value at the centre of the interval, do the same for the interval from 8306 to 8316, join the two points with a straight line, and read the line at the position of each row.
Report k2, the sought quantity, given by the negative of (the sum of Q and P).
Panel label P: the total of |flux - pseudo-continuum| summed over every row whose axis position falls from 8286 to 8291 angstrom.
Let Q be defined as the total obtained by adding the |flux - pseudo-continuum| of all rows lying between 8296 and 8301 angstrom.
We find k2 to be -8.7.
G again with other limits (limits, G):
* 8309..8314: 23.9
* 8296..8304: 24.5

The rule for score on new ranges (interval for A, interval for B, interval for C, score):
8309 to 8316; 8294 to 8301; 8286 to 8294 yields -15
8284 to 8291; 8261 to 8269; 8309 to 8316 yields 19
